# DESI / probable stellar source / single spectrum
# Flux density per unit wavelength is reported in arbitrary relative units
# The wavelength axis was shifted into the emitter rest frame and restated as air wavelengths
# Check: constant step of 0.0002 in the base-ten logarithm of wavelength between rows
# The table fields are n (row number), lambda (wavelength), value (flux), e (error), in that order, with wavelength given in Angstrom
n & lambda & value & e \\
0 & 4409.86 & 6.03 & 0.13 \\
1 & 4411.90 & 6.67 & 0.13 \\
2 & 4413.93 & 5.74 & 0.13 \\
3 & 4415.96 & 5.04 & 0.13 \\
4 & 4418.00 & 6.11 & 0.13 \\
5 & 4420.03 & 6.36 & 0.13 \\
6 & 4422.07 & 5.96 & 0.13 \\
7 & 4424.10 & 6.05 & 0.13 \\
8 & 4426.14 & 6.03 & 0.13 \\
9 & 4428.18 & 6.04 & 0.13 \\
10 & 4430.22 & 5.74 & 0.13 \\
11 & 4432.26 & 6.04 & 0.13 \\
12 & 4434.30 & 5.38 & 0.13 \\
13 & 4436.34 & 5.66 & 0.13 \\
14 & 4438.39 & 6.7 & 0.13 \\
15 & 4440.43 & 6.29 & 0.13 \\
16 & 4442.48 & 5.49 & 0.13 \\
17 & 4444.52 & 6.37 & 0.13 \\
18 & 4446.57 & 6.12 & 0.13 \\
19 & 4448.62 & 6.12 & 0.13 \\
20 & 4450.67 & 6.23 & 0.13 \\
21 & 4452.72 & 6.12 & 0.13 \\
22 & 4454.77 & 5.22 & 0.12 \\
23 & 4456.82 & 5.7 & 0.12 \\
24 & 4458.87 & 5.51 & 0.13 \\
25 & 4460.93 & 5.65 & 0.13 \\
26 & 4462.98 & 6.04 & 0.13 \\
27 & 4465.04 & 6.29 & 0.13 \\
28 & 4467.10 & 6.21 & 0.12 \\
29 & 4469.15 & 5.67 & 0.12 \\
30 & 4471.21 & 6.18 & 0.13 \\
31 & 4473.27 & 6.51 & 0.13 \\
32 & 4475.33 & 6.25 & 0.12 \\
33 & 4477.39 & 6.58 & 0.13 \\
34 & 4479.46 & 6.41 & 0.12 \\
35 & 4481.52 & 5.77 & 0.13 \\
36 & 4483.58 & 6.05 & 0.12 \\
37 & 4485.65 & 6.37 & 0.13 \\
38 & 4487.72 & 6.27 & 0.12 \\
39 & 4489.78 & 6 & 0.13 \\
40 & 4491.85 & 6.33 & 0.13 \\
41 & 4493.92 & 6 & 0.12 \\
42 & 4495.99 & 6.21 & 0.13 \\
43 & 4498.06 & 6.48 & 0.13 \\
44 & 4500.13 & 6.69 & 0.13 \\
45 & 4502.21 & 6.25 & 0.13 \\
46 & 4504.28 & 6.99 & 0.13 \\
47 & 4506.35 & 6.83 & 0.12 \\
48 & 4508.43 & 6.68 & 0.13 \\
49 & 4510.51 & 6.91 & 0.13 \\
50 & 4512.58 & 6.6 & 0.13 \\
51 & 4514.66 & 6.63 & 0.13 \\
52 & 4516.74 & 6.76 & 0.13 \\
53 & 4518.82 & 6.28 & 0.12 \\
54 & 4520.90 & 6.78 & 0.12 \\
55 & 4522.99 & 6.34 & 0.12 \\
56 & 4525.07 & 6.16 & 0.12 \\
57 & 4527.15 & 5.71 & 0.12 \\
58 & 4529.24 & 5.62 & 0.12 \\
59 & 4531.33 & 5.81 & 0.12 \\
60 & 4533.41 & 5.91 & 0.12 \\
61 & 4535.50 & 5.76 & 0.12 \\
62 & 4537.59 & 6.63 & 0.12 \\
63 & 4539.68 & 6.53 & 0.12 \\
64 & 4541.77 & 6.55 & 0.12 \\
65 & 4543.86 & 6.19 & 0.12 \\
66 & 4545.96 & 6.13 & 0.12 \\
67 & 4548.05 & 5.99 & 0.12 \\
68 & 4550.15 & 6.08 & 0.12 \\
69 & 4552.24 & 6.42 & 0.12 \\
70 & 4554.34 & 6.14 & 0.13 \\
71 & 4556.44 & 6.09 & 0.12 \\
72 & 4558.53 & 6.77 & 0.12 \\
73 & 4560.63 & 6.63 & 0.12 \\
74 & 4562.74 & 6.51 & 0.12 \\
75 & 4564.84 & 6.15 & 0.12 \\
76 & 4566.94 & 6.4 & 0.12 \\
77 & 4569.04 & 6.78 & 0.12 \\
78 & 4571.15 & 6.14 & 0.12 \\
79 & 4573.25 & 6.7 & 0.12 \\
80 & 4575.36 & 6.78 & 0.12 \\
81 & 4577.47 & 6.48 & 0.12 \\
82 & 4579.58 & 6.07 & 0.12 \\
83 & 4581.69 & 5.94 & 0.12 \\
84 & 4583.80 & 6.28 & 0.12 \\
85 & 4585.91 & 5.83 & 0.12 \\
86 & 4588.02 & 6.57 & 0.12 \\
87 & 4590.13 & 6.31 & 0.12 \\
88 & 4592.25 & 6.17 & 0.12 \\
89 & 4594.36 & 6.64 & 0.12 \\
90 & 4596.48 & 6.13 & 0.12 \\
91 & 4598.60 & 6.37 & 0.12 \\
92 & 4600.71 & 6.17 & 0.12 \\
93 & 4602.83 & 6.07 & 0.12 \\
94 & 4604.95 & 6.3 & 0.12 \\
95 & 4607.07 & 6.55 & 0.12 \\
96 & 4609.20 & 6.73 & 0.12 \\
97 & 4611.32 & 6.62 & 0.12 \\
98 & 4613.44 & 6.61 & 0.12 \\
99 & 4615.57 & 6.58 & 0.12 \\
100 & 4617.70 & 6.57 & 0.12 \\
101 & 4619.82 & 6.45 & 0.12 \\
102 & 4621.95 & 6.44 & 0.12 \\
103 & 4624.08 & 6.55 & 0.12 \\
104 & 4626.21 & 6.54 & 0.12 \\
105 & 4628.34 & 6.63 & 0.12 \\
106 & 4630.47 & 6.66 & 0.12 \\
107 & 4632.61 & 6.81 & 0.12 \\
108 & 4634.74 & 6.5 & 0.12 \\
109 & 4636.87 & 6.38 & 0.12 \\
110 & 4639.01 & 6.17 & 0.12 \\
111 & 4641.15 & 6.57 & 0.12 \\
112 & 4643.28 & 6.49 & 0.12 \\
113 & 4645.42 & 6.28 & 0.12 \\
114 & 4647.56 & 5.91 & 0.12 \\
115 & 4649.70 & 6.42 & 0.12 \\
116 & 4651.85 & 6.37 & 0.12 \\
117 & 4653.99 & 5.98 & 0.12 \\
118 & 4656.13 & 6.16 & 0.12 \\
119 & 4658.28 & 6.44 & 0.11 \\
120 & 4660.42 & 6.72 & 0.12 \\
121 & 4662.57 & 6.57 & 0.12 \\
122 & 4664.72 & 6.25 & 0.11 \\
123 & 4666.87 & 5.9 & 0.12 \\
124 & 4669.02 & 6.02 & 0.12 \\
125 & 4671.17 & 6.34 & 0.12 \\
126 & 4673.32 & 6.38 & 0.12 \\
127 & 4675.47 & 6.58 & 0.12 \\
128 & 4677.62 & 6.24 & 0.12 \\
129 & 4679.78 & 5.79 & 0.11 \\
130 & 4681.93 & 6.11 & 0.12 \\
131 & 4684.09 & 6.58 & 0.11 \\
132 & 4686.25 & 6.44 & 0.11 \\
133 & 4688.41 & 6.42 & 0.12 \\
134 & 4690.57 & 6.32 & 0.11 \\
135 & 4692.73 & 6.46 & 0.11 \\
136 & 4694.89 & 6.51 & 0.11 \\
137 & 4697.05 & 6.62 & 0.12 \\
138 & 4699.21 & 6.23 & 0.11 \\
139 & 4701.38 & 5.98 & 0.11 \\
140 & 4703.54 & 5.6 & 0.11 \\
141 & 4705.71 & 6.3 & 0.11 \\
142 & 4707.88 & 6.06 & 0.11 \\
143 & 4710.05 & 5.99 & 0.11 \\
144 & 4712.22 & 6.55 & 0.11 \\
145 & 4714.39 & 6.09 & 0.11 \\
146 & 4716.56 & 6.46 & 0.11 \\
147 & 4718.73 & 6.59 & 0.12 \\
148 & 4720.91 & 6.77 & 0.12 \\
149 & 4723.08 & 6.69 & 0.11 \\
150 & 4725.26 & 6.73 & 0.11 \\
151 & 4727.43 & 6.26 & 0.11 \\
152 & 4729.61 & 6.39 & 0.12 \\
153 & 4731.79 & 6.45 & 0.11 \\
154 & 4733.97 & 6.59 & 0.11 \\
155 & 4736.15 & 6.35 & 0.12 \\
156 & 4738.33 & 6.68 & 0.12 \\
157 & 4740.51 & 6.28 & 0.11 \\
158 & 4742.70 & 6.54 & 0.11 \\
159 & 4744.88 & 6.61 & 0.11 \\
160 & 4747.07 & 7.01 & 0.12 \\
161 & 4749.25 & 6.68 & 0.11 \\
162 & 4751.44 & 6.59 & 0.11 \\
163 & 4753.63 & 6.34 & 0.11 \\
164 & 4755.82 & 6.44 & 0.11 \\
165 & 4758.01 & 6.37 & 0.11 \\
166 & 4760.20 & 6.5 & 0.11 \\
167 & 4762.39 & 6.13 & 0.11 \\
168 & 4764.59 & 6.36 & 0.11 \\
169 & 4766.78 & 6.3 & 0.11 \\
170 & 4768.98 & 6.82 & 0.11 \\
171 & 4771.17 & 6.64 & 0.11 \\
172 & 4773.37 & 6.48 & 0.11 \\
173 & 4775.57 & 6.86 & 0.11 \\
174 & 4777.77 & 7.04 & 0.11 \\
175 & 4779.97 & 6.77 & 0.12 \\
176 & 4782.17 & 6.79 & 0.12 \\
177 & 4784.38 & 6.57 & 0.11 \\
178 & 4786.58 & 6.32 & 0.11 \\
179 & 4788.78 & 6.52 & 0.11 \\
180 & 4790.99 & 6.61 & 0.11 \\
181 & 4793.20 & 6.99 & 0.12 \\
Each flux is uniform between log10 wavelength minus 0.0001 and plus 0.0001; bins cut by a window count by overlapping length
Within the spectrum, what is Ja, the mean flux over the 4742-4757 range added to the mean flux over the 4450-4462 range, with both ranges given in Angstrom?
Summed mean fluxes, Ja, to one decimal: 12.3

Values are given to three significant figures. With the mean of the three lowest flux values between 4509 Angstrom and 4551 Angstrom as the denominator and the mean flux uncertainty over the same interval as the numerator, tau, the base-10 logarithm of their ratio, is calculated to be -1.67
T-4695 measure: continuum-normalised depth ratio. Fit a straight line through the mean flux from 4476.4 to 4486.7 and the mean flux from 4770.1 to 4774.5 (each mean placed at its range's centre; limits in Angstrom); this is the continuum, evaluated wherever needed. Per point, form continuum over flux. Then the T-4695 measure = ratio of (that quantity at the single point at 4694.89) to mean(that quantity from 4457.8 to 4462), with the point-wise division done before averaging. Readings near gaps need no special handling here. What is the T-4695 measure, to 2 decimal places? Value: 0.89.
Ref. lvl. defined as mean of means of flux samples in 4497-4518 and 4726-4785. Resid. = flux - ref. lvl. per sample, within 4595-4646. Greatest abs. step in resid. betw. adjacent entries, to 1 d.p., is 0.4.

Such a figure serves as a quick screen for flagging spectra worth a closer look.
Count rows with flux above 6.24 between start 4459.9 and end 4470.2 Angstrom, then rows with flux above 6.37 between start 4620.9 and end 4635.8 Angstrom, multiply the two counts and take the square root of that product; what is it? 2.6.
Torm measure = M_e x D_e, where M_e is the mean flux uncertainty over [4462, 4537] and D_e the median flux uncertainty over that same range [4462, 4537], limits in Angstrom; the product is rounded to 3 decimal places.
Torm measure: 0.016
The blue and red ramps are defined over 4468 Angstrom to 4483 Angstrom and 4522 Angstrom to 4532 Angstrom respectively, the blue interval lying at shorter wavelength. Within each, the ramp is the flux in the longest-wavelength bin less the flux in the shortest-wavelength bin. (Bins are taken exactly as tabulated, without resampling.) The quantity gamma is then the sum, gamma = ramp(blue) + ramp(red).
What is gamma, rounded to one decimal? -0.4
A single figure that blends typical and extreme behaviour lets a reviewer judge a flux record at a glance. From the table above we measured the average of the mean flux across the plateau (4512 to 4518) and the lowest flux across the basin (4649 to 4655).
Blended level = 6.32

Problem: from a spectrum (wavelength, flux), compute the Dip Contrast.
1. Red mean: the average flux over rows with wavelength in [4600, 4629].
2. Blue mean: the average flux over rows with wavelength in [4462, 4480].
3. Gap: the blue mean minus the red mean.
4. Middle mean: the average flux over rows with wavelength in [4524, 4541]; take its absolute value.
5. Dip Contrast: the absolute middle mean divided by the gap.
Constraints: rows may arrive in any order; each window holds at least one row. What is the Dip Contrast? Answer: -24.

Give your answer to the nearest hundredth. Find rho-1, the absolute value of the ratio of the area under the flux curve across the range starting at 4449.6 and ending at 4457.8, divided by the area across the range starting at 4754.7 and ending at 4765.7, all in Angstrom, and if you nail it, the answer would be 0.68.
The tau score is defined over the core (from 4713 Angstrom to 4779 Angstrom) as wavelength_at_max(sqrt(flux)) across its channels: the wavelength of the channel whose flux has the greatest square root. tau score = 4777.77 Angstrom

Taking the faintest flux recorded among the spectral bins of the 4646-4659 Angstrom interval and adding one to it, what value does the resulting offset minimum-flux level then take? 6.91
